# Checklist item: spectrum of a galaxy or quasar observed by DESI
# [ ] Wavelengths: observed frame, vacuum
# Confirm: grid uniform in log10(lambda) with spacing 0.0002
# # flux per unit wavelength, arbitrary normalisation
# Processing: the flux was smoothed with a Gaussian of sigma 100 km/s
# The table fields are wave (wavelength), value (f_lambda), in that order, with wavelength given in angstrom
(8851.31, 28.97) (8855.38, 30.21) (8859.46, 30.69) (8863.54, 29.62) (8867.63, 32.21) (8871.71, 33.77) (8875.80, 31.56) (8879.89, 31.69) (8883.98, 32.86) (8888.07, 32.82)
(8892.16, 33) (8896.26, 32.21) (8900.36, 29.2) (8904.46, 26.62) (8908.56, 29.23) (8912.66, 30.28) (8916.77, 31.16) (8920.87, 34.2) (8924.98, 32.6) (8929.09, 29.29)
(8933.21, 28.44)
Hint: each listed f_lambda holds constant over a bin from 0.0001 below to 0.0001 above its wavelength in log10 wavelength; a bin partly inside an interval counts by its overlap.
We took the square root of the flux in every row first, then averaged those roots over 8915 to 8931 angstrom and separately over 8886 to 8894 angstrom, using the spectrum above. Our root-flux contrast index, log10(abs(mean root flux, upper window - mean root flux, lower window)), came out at -1.01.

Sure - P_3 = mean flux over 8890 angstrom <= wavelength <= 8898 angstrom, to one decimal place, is 32.6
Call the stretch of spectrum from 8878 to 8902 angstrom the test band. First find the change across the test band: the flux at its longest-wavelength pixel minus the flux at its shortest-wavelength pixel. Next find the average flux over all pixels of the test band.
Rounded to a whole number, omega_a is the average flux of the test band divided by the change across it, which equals -13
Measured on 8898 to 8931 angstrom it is 337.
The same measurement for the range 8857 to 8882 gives 32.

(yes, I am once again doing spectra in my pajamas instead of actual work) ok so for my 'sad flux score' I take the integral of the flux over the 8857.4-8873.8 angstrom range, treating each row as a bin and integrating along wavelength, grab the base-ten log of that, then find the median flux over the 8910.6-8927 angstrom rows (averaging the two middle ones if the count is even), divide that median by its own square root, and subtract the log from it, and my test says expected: 2.93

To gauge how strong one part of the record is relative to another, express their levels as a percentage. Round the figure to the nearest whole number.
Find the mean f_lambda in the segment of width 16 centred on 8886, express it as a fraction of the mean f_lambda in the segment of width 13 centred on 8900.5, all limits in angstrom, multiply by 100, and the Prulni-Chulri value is 111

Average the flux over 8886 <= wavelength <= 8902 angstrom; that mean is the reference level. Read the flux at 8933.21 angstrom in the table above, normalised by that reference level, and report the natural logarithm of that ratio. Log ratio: -0.11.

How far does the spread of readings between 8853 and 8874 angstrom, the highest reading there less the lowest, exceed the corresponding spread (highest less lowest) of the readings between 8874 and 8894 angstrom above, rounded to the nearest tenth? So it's 2.7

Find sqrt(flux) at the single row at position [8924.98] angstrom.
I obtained 5.71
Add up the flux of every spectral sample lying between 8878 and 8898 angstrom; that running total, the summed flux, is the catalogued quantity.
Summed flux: 163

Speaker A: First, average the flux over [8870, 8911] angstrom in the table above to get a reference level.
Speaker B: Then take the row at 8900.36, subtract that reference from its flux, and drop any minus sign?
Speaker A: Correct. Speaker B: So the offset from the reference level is 2.1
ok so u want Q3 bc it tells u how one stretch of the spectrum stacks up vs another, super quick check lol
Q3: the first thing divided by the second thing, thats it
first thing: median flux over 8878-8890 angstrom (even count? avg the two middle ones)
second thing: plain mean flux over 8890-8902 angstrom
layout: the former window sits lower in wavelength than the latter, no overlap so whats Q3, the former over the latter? 1.04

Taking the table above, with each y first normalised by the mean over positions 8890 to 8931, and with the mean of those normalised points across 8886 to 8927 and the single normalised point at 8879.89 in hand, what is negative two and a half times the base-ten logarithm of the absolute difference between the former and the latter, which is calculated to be 4.4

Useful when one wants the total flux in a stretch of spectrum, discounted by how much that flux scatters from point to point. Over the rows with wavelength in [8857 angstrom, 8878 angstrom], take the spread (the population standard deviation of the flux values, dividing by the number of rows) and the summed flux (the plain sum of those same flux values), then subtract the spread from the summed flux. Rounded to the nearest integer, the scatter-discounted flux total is 156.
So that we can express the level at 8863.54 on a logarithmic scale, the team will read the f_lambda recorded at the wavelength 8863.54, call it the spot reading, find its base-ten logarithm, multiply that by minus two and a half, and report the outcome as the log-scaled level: -3.68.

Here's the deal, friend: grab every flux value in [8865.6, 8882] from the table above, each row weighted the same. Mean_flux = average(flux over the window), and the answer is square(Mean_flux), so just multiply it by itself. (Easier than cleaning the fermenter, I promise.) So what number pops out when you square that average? 1044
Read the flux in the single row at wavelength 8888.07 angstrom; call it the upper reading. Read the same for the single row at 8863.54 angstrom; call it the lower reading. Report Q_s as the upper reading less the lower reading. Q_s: 3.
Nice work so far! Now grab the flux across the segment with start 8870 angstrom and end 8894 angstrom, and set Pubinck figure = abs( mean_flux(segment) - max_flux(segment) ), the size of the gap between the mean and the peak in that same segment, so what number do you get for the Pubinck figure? 1.2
